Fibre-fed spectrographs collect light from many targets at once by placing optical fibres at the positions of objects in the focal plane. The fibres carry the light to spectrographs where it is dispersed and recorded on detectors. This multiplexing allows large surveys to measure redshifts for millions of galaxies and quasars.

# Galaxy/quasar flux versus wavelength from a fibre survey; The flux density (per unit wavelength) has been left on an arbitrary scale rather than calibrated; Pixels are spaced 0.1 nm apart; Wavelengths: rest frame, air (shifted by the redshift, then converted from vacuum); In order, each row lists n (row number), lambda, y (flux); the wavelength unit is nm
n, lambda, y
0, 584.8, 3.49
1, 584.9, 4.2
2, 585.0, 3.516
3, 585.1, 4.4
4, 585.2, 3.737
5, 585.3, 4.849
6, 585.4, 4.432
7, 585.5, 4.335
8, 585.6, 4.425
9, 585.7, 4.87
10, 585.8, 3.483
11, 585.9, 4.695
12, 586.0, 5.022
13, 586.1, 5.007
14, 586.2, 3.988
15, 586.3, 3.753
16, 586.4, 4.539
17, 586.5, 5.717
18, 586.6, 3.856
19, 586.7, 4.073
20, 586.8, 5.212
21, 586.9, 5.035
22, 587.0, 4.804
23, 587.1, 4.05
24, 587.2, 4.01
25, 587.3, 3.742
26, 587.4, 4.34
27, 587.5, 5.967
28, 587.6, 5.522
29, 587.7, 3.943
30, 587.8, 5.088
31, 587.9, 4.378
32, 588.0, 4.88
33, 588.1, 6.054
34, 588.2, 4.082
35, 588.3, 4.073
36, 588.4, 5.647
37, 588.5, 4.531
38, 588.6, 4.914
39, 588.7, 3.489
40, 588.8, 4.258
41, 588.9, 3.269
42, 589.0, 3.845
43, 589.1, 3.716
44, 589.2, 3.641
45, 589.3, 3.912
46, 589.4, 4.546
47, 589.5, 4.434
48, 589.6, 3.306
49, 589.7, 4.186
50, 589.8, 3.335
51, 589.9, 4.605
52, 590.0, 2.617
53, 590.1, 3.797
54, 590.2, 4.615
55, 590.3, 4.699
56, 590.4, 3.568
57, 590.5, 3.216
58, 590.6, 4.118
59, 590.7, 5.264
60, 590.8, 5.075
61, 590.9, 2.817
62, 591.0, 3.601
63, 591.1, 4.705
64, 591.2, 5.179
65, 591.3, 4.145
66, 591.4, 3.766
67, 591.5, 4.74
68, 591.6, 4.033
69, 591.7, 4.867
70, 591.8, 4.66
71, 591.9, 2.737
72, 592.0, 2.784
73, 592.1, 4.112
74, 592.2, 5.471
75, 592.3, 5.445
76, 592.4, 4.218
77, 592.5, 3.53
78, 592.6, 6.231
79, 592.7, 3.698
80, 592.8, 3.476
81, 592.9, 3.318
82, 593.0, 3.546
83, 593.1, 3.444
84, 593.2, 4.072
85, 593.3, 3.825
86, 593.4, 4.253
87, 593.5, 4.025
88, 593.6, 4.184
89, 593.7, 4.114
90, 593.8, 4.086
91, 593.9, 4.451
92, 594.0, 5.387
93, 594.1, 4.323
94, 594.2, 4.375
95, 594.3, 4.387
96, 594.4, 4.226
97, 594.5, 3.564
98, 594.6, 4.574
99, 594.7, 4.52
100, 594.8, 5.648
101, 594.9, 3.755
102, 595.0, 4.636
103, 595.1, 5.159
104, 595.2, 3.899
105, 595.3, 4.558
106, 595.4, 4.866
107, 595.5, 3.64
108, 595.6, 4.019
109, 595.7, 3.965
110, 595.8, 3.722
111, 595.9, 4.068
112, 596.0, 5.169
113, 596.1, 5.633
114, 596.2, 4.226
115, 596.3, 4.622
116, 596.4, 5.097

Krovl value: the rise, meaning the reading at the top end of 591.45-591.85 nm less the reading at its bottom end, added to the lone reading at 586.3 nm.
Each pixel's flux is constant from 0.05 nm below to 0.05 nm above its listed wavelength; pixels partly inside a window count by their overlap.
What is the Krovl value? 3.7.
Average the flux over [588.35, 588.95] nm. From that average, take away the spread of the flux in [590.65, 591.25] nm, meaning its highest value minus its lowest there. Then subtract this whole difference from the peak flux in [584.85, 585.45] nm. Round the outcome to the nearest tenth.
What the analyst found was 2.9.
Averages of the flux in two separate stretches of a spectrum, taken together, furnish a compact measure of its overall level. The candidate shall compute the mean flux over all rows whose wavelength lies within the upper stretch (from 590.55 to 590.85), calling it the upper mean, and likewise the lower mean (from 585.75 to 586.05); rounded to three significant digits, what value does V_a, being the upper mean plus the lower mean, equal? 9.22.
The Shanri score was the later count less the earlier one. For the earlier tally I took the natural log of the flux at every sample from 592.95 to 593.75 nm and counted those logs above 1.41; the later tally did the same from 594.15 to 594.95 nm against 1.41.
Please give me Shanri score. 3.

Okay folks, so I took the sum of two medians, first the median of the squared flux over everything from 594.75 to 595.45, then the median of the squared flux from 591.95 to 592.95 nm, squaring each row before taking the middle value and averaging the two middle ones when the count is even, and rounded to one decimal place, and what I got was 36.8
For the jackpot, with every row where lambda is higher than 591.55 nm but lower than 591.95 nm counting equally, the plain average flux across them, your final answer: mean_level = 4.07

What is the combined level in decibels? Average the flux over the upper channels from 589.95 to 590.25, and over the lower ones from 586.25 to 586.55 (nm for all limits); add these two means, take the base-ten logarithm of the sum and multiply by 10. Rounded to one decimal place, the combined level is 9.2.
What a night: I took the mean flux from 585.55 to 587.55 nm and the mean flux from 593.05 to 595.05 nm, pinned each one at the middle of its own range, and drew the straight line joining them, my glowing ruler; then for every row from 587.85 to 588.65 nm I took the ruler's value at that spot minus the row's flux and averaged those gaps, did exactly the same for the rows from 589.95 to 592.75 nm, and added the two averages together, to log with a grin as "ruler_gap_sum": -0.2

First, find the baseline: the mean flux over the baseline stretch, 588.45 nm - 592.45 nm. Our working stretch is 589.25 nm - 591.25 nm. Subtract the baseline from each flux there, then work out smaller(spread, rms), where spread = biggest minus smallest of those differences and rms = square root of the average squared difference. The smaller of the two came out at 0.76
